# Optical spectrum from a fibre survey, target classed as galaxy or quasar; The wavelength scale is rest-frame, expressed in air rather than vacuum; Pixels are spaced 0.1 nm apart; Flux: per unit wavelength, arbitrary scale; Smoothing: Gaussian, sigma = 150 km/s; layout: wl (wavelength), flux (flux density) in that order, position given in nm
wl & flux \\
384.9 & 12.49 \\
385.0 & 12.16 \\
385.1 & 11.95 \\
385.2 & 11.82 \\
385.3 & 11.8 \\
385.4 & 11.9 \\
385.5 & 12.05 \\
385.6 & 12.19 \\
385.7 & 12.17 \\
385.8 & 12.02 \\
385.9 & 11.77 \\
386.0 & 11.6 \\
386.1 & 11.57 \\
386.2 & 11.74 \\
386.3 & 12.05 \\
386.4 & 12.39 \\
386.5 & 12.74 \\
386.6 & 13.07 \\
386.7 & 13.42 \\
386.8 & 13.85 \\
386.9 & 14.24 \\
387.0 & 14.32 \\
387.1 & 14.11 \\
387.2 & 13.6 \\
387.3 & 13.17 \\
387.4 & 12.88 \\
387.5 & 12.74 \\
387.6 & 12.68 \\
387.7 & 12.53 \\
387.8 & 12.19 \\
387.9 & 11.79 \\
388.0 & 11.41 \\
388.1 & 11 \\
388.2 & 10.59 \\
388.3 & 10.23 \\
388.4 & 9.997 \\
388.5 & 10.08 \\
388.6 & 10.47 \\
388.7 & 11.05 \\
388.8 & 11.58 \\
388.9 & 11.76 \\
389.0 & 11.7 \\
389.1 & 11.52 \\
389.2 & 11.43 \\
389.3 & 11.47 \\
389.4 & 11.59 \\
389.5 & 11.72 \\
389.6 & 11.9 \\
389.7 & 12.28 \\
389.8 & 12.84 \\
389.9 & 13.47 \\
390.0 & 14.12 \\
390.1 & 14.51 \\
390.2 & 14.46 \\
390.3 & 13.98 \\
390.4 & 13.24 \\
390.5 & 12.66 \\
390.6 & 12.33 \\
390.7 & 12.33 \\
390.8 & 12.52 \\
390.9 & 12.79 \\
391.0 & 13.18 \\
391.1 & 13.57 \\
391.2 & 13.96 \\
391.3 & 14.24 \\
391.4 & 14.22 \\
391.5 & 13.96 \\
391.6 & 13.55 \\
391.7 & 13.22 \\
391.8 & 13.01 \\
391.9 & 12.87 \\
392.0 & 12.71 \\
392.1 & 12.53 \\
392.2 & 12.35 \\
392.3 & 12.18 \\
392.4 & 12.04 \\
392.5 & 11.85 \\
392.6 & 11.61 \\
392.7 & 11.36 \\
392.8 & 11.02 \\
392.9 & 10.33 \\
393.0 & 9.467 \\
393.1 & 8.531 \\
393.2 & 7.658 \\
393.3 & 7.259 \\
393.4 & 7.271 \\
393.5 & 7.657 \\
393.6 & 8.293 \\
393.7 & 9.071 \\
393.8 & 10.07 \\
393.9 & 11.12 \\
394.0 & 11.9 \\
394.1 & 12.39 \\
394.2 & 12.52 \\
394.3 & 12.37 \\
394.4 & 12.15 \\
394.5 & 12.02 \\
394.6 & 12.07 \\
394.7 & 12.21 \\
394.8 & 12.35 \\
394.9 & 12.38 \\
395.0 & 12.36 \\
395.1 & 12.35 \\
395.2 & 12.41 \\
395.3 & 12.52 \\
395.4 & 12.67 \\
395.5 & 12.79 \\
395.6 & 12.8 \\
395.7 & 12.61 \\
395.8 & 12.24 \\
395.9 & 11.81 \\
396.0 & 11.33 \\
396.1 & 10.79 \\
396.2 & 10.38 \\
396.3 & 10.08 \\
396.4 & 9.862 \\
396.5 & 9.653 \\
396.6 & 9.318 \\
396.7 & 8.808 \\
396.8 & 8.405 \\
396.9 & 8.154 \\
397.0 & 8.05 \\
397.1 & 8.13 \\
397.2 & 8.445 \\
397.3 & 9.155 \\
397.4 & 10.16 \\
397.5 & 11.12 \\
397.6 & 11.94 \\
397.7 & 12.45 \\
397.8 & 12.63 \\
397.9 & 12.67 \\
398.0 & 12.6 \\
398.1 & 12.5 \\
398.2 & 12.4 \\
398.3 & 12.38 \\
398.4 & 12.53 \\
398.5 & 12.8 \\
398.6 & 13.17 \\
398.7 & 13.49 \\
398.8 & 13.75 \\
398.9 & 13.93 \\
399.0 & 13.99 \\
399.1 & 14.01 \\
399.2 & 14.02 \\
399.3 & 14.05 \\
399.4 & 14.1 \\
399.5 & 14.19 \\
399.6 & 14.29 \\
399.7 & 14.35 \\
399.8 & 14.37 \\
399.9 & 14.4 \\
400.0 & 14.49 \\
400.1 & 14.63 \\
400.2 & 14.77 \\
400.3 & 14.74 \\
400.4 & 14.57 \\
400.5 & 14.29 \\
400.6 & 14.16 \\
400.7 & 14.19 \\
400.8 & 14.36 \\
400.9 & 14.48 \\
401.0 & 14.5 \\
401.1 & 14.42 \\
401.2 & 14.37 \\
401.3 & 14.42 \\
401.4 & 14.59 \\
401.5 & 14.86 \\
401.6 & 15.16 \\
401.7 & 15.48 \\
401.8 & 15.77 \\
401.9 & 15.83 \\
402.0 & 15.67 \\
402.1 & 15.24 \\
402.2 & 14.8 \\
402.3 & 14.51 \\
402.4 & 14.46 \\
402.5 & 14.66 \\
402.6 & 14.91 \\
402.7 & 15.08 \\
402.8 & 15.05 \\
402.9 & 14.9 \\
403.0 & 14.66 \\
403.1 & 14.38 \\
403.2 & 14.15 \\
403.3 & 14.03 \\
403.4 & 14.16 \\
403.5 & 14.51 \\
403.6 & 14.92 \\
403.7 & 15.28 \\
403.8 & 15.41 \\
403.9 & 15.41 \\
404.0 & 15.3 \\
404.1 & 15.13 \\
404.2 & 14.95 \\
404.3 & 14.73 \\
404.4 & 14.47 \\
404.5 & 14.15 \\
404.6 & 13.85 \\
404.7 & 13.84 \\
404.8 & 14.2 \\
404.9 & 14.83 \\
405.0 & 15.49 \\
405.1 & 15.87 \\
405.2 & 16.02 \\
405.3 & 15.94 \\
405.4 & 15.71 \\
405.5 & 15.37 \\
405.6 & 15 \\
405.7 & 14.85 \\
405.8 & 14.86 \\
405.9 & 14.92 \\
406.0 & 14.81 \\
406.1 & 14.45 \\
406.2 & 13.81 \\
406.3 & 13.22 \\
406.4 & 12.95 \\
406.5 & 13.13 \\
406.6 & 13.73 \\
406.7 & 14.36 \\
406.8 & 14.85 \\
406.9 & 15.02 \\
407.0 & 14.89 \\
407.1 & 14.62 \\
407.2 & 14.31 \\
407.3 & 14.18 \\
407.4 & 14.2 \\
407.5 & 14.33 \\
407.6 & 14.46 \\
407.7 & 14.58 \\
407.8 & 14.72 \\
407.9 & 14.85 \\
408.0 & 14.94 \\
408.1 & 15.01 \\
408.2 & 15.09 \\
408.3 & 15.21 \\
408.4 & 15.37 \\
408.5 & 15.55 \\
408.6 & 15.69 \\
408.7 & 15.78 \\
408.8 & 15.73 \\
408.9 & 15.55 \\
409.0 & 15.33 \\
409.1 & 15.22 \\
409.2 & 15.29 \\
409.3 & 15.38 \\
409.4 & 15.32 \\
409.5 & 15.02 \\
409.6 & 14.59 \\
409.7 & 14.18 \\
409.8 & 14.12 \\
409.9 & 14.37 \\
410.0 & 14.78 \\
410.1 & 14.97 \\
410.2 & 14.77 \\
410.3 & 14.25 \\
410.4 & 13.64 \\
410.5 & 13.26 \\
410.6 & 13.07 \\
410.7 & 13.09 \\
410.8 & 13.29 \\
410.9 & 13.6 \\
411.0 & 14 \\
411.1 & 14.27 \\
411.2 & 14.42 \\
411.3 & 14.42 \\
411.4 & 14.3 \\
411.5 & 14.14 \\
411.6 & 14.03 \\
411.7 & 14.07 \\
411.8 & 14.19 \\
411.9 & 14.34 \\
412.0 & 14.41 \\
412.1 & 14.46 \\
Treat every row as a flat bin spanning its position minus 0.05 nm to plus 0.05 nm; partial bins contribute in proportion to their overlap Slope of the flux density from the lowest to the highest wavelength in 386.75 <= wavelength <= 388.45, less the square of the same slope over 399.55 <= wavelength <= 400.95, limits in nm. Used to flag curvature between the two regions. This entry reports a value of -2.4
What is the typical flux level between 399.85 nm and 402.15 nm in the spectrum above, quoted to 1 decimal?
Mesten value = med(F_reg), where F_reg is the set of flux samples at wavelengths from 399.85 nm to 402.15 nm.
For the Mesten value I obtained 14.6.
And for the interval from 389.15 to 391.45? 12.8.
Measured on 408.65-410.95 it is 14.8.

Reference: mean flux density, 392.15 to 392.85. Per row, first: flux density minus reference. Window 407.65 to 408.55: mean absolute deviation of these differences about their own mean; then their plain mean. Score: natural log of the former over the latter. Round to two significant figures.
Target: -2.6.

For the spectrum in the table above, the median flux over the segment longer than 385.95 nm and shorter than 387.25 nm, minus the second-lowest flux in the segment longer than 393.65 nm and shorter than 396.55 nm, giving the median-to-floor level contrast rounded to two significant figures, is 3.4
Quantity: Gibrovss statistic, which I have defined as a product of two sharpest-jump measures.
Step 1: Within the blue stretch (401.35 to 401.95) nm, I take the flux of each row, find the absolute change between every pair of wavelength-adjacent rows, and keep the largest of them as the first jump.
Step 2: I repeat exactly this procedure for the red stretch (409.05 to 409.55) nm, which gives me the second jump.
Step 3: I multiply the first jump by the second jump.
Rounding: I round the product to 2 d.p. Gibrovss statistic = 0.10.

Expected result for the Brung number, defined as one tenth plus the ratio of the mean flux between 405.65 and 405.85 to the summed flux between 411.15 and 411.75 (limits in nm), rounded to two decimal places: 0.27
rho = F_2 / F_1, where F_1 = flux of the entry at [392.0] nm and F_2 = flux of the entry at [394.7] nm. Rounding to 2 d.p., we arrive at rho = 0.96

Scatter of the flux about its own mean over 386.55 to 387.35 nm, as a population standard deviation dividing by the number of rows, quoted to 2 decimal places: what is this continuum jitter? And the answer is 0.45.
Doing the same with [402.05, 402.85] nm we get 0.26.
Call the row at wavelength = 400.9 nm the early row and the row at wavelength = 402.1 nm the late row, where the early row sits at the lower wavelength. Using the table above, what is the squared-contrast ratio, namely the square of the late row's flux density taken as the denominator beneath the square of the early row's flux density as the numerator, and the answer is 0.90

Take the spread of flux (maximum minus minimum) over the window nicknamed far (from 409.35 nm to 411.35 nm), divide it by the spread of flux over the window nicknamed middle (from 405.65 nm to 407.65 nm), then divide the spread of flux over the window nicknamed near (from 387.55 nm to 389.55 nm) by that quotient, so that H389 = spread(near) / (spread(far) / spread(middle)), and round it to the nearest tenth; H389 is 2.5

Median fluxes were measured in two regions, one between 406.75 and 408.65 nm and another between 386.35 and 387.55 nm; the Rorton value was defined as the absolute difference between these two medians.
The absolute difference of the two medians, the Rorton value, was 1.6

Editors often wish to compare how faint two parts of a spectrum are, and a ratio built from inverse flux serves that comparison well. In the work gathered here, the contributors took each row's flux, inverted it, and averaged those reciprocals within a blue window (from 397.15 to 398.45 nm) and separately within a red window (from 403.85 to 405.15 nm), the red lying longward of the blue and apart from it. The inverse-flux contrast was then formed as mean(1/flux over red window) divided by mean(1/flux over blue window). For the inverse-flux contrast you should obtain 0.77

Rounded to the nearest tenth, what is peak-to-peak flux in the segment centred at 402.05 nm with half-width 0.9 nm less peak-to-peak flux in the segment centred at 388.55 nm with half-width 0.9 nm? -1.1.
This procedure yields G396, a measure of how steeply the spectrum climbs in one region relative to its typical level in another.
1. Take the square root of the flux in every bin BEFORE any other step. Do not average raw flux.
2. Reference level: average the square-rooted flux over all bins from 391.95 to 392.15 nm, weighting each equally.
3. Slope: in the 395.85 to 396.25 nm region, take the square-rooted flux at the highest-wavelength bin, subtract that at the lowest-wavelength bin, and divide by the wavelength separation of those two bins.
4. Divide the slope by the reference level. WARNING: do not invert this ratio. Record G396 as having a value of -0.20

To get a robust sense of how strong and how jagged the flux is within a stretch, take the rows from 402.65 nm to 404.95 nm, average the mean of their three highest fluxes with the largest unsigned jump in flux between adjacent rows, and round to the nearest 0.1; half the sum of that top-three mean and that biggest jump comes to 8.0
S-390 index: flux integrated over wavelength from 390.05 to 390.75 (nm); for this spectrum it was 9.4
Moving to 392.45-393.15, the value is 7.4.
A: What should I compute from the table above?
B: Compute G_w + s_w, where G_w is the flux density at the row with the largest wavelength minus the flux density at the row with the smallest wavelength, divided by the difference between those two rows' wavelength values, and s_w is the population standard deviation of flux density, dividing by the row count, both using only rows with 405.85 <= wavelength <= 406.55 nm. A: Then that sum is -2.2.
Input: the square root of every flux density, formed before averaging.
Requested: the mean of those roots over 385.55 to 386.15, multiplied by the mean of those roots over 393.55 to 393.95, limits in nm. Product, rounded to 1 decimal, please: 10.7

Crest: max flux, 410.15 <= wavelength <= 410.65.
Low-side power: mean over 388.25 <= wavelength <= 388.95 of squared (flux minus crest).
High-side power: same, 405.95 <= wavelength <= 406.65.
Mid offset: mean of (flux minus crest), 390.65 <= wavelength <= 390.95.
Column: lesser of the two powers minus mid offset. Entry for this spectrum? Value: 3.7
